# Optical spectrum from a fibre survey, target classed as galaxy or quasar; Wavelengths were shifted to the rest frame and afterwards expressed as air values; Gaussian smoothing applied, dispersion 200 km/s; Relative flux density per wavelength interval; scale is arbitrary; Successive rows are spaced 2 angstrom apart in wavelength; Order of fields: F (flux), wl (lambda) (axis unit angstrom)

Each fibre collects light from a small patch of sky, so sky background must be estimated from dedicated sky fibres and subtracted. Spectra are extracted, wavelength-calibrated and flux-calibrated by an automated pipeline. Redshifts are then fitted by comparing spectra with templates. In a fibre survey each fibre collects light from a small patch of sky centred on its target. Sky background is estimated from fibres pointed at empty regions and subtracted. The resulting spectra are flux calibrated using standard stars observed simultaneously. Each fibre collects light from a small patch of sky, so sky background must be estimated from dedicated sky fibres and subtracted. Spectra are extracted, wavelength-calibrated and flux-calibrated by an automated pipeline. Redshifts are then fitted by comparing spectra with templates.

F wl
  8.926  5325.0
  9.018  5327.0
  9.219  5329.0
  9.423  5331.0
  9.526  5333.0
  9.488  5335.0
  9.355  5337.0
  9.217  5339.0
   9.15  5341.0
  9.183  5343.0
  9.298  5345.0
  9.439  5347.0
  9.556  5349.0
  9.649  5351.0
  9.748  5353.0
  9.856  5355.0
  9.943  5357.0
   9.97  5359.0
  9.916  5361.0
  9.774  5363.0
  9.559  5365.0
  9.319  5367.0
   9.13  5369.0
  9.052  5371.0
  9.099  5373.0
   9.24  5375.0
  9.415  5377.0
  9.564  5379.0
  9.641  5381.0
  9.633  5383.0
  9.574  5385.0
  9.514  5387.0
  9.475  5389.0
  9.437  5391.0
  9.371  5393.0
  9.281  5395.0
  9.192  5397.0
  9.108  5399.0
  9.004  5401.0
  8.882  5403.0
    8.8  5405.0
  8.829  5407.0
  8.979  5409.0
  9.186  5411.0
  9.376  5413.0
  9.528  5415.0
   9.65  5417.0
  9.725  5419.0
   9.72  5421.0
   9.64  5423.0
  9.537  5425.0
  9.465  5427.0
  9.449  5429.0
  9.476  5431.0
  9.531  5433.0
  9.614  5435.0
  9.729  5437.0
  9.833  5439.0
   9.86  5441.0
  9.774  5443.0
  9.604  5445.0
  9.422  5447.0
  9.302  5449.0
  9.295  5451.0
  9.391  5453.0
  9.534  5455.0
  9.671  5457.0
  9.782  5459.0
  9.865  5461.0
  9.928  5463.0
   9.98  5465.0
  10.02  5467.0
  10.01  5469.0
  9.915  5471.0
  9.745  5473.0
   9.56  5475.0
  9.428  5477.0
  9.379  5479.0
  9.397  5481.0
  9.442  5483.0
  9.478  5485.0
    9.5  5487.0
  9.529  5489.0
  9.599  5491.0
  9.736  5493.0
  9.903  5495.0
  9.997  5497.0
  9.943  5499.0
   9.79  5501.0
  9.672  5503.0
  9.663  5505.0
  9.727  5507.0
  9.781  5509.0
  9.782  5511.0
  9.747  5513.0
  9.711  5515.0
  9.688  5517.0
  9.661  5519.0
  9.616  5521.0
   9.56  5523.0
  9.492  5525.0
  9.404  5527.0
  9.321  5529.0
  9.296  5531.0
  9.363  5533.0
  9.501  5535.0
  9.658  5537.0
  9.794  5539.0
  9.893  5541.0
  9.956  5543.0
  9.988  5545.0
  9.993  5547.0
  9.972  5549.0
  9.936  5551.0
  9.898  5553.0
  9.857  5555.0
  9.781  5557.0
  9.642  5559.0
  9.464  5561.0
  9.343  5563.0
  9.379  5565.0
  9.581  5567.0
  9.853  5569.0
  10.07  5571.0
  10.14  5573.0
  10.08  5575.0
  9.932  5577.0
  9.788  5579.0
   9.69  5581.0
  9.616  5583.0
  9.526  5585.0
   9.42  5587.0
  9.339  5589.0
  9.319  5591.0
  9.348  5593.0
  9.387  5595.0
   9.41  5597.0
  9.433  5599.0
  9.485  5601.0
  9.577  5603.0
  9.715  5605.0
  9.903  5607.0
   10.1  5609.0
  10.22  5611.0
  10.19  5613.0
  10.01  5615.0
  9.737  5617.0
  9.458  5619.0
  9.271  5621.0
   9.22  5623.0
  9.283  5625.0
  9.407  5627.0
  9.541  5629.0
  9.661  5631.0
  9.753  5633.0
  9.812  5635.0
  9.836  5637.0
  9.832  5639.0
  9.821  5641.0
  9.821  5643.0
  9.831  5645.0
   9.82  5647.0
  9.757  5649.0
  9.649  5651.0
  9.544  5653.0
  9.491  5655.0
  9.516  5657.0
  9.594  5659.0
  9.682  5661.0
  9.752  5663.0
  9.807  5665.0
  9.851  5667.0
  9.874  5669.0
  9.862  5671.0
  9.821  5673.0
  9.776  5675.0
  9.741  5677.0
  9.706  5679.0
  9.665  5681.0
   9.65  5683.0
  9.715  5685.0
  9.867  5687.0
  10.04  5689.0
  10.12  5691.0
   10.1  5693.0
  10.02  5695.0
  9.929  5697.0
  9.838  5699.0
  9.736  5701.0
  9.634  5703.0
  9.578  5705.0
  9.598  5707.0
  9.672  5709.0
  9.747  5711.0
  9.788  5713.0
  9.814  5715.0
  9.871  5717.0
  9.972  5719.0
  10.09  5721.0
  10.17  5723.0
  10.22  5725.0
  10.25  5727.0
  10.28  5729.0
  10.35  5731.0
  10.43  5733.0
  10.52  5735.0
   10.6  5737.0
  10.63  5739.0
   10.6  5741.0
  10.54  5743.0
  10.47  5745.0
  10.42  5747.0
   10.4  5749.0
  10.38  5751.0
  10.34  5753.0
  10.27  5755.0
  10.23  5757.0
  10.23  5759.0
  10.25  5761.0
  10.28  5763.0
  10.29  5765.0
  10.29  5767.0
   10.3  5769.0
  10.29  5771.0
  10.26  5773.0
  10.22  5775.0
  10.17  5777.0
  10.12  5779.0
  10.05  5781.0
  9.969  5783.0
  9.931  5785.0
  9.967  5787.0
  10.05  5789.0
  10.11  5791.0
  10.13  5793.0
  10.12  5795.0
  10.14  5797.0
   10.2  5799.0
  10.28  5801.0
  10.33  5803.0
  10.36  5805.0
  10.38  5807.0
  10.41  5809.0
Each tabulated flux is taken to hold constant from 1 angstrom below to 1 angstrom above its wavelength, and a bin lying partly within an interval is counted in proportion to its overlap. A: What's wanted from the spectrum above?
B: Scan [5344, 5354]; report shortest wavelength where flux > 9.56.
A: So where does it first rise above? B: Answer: 5351.0 angstrom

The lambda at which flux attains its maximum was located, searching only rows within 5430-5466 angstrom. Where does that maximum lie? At 5465.0 angstrom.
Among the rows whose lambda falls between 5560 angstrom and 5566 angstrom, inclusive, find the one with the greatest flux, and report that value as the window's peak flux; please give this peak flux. 9.464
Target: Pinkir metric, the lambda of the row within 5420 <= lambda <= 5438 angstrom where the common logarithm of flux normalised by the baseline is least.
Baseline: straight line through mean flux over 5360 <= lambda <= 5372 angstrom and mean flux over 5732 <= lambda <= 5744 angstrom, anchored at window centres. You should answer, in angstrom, 5429.0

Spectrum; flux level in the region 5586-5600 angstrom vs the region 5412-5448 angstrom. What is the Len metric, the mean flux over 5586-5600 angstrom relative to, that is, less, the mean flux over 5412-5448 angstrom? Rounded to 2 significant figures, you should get -0.23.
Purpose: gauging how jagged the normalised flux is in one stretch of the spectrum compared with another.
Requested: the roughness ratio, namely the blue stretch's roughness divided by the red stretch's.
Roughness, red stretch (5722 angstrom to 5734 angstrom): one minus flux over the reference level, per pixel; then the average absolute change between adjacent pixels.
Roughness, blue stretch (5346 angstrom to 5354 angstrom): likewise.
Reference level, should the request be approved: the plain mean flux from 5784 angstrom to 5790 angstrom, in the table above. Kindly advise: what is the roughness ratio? 2.0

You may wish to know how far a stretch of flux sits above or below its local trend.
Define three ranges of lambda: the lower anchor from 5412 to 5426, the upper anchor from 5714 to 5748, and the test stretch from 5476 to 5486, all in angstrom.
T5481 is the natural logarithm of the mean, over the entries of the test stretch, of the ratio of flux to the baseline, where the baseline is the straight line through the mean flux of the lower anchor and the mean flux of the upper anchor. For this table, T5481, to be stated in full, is -0.033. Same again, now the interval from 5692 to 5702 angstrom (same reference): -0.030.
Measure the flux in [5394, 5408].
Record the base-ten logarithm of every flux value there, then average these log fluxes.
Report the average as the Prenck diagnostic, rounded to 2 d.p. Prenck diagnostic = 0.95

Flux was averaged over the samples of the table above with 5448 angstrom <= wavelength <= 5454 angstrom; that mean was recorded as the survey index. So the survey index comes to 9.3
